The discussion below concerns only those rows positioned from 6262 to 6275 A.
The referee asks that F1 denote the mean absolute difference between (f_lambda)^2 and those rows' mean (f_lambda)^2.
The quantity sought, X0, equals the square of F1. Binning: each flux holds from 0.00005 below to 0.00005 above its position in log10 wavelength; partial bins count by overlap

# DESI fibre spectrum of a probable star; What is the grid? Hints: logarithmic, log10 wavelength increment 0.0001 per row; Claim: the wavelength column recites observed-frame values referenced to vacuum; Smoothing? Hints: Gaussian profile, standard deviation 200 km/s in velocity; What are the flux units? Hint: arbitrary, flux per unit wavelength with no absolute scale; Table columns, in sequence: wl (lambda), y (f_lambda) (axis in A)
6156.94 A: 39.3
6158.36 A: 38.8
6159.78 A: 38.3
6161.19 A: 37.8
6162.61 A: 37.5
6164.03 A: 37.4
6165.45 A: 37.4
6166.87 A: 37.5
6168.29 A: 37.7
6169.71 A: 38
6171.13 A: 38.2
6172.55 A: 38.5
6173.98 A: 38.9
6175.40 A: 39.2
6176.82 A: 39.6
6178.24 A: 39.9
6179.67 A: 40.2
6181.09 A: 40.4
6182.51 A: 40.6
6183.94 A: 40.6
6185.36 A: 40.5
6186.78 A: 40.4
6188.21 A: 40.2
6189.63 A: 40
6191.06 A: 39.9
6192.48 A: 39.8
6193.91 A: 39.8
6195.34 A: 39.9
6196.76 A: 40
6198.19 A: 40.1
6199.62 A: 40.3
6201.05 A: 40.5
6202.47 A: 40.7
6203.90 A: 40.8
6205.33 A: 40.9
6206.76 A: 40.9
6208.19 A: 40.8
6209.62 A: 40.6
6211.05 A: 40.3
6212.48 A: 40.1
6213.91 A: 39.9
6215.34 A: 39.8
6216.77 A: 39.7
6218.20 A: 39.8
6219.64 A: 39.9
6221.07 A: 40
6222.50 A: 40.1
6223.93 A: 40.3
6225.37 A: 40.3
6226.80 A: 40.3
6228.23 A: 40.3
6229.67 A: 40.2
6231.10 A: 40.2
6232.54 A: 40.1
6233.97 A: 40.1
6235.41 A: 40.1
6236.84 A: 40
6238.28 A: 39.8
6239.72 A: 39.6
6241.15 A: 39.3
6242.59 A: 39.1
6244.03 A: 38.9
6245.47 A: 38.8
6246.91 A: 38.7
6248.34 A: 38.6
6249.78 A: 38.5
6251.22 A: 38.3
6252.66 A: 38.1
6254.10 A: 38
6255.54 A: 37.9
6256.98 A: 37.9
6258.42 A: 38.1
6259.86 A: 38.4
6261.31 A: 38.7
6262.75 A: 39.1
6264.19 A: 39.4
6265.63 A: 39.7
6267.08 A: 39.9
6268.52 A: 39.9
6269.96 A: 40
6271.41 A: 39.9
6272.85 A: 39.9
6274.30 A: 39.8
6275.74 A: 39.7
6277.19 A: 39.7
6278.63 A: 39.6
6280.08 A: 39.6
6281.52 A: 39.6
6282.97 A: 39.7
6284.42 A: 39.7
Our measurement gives 310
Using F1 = 18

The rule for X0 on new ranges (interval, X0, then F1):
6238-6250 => 839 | 29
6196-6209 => 566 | 24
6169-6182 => 3226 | 57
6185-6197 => 277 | 17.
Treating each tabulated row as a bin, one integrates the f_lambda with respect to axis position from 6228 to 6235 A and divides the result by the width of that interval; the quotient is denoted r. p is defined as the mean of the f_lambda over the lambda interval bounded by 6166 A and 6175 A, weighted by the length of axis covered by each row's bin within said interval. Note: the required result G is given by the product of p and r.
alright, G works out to 1531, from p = 38.1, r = 40.1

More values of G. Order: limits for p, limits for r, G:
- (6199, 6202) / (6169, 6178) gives 1571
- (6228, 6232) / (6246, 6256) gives 1540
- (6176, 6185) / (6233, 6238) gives 1612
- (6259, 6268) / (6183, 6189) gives 1584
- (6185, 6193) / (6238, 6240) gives 1591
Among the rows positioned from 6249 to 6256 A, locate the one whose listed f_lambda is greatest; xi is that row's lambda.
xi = 6249.78 A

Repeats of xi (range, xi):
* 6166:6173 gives 6172.55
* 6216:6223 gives 6222.50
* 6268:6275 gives 6269.96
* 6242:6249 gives 6242.59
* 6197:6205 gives 6203.90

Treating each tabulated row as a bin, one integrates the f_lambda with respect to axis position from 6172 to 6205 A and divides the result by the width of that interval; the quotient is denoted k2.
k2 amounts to 40.0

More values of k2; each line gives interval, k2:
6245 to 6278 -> 39.0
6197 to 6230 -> 40.3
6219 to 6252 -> 39.6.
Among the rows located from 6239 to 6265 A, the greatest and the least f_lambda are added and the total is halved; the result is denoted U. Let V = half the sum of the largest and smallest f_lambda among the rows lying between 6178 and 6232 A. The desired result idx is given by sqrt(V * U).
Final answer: 39.5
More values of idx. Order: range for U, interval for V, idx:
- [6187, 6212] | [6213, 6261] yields 39.7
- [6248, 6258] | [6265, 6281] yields 39.0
